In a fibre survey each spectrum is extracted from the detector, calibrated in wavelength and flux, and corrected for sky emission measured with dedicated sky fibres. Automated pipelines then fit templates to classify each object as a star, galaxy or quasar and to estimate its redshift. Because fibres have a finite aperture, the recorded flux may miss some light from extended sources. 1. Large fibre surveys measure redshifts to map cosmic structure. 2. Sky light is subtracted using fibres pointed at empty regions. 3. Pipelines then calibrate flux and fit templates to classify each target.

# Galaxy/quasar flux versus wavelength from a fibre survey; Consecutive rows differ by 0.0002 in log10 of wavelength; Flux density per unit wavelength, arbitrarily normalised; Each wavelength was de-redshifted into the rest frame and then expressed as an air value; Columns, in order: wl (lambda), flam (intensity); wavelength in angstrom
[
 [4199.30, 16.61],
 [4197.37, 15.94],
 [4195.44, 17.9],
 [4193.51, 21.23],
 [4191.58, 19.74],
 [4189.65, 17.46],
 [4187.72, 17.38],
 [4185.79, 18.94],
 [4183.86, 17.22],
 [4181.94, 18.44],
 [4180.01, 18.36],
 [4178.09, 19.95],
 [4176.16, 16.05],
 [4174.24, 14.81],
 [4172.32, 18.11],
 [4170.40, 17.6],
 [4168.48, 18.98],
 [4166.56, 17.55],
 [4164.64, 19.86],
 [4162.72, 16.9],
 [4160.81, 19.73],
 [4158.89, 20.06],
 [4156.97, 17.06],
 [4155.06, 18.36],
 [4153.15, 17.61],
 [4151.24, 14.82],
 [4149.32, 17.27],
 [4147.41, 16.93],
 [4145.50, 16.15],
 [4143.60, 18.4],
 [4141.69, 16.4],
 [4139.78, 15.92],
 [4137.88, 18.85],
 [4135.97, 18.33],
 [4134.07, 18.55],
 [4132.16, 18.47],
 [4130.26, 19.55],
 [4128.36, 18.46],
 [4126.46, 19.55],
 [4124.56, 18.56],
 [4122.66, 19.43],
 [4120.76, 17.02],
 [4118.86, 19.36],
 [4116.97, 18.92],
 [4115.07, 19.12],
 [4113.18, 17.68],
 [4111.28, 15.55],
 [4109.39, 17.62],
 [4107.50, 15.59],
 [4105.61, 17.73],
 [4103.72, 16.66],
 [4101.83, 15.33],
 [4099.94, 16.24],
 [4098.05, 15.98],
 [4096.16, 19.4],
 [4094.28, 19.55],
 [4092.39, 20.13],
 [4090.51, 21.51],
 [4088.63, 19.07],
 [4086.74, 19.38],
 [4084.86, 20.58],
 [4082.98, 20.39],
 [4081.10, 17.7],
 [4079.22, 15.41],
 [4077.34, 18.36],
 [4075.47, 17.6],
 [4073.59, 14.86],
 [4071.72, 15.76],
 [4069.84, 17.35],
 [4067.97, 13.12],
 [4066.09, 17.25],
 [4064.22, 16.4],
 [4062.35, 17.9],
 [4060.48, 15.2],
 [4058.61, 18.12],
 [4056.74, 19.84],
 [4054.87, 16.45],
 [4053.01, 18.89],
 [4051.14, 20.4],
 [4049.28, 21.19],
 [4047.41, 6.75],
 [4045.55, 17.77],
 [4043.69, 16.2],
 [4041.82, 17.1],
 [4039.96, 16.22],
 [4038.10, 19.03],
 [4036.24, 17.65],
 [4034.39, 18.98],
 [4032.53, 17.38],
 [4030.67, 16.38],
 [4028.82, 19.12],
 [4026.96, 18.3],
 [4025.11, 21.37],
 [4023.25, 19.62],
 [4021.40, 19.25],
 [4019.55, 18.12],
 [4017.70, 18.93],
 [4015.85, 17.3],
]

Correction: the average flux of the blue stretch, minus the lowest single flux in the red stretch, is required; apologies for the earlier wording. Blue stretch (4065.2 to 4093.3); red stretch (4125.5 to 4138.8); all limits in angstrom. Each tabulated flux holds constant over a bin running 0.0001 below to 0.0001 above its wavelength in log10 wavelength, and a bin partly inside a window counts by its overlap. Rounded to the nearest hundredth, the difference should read -0.43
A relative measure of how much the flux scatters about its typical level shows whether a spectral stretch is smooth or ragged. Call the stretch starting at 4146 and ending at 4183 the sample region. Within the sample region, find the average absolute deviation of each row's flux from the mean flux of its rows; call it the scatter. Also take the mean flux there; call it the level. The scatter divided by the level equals 0.07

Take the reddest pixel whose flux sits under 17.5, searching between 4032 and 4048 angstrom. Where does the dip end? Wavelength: 4047.41 angstrom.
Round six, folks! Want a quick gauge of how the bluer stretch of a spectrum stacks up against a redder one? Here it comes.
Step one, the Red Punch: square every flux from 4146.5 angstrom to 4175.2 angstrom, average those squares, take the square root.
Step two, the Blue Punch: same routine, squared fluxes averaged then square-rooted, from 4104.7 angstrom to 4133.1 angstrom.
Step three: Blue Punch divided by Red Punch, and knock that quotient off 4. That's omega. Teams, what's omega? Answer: 2.98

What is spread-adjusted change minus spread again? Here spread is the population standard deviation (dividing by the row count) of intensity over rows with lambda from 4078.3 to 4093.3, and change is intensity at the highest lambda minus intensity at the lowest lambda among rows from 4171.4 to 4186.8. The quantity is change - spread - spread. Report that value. -2.8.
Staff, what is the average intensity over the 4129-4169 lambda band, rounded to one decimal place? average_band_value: 17.9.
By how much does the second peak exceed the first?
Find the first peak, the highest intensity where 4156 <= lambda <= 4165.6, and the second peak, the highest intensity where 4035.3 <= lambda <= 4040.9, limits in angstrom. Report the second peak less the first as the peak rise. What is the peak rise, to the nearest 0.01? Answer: -1.03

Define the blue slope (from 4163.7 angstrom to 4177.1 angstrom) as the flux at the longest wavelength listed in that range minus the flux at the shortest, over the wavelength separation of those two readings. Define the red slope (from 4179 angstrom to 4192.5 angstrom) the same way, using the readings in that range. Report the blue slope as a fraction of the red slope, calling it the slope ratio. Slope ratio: -2.8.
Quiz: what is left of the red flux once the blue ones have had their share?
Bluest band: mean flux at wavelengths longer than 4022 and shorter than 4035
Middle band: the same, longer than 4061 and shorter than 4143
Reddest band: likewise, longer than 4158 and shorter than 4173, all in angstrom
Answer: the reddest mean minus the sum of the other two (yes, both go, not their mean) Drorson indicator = -18.0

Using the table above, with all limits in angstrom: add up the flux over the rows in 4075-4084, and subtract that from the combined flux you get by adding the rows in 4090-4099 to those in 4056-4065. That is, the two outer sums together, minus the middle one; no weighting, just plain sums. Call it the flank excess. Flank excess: 95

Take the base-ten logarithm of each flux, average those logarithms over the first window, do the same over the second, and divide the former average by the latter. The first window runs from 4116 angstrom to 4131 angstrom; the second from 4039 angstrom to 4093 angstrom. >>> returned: 1.03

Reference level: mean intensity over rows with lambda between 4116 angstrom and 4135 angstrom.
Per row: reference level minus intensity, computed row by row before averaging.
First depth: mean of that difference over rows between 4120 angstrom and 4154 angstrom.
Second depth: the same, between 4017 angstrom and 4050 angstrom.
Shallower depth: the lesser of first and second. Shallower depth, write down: 0.99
